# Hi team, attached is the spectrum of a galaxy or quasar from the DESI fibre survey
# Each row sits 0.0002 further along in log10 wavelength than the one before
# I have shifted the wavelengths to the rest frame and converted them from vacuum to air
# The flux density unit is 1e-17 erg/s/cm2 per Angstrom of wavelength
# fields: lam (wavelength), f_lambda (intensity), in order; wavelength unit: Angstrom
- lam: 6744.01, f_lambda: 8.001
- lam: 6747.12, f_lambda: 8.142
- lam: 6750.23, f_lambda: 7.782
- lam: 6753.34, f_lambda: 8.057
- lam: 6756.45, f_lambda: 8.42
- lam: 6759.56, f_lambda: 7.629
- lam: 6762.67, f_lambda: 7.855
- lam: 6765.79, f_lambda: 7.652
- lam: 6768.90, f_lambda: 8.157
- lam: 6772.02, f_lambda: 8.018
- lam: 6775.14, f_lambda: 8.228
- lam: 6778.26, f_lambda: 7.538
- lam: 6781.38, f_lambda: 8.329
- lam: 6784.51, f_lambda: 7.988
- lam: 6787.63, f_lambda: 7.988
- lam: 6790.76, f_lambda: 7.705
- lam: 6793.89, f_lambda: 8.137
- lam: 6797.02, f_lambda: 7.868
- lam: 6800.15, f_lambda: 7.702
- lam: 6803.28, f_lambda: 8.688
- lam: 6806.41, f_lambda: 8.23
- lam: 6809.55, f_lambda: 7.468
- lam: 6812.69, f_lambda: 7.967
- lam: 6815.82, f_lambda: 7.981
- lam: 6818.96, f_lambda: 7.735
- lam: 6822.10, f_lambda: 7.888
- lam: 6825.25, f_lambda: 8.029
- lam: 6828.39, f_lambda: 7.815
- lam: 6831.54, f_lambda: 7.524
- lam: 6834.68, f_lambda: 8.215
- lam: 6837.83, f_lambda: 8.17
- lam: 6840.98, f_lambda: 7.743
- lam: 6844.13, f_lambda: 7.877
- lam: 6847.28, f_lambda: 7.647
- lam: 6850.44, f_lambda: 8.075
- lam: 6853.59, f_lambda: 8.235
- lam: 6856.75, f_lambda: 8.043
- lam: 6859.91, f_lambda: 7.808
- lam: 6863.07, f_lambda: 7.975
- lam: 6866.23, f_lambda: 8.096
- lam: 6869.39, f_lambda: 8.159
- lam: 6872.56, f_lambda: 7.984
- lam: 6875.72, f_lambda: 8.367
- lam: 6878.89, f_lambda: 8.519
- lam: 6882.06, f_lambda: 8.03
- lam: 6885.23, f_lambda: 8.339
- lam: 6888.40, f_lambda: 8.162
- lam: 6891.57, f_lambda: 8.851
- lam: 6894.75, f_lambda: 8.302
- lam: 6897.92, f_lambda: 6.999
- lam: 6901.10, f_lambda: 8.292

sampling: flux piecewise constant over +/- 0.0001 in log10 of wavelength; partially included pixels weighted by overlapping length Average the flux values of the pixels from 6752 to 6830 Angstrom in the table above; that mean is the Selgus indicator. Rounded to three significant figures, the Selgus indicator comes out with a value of 7.96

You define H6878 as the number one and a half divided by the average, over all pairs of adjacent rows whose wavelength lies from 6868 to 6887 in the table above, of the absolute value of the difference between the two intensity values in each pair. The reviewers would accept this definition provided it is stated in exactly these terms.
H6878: 5.0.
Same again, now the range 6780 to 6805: 4.2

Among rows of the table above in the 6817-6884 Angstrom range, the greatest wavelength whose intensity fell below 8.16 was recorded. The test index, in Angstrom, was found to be 6882.06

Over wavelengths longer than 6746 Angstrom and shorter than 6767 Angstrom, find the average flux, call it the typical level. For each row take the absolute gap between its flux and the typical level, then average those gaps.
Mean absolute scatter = 0.23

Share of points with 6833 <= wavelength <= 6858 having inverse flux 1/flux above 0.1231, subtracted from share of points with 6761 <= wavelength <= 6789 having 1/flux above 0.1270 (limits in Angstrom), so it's -0.3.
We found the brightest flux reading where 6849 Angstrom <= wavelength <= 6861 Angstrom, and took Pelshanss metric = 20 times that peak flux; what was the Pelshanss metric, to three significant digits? 165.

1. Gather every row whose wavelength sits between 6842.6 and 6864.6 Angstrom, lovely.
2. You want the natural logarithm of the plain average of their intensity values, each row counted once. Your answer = 2.073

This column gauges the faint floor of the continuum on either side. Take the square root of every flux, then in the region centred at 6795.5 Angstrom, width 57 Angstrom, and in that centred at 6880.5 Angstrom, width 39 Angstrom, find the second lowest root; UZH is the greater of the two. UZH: 2.82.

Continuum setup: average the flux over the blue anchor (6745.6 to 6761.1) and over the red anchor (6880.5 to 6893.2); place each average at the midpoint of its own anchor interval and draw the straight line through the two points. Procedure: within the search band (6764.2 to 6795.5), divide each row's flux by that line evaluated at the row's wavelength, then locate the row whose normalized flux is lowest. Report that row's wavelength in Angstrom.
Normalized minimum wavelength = 6778.26 Angstrom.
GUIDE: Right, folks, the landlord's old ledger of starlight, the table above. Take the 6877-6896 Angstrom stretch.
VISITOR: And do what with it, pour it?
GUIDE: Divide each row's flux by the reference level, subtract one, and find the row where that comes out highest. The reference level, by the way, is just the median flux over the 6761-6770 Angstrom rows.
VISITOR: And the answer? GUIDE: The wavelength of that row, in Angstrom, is 6891.57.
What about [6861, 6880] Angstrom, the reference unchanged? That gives 6878.89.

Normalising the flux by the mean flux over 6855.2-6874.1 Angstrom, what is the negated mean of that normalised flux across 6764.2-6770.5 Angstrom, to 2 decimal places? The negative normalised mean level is -0.99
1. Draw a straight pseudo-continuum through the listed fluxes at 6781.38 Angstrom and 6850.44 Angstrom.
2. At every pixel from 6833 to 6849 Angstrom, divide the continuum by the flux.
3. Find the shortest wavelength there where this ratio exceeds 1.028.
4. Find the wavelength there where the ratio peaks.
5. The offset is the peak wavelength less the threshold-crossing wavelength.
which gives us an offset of 6.3 Angstrom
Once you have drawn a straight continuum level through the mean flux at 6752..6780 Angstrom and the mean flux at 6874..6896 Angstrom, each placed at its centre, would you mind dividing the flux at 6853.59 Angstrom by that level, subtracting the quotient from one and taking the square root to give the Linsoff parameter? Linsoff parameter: 0.05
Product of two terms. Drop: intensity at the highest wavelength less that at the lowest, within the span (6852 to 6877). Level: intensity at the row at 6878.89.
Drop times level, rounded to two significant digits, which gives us 1.1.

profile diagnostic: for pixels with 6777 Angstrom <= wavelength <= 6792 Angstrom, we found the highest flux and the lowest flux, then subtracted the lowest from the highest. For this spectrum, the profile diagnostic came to 0.79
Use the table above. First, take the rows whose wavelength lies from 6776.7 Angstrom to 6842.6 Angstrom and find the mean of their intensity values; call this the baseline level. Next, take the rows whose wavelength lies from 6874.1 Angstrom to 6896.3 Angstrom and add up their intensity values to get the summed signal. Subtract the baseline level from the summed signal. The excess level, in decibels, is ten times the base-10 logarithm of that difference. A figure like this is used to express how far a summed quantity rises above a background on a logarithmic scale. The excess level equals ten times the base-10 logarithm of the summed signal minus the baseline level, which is 17.0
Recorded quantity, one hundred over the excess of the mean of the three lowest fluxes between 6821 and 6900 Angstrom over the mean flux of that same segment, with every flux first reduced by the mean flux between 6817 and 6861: -155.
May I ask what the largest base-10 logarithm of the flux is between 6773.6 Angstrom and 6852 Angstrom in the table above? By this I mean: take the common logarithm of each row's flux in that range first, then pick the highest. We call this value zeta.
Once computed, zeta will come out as 0.939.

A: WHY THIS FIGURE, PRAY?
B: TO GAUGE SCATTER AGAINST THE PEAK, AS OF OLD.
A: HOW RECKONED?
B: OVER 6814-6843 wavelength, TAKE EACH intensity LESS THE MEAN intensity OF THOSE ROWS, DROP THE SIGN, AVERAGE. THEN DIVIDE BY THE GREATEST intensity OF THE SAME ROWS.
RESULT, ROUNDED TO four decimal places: 0.0215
